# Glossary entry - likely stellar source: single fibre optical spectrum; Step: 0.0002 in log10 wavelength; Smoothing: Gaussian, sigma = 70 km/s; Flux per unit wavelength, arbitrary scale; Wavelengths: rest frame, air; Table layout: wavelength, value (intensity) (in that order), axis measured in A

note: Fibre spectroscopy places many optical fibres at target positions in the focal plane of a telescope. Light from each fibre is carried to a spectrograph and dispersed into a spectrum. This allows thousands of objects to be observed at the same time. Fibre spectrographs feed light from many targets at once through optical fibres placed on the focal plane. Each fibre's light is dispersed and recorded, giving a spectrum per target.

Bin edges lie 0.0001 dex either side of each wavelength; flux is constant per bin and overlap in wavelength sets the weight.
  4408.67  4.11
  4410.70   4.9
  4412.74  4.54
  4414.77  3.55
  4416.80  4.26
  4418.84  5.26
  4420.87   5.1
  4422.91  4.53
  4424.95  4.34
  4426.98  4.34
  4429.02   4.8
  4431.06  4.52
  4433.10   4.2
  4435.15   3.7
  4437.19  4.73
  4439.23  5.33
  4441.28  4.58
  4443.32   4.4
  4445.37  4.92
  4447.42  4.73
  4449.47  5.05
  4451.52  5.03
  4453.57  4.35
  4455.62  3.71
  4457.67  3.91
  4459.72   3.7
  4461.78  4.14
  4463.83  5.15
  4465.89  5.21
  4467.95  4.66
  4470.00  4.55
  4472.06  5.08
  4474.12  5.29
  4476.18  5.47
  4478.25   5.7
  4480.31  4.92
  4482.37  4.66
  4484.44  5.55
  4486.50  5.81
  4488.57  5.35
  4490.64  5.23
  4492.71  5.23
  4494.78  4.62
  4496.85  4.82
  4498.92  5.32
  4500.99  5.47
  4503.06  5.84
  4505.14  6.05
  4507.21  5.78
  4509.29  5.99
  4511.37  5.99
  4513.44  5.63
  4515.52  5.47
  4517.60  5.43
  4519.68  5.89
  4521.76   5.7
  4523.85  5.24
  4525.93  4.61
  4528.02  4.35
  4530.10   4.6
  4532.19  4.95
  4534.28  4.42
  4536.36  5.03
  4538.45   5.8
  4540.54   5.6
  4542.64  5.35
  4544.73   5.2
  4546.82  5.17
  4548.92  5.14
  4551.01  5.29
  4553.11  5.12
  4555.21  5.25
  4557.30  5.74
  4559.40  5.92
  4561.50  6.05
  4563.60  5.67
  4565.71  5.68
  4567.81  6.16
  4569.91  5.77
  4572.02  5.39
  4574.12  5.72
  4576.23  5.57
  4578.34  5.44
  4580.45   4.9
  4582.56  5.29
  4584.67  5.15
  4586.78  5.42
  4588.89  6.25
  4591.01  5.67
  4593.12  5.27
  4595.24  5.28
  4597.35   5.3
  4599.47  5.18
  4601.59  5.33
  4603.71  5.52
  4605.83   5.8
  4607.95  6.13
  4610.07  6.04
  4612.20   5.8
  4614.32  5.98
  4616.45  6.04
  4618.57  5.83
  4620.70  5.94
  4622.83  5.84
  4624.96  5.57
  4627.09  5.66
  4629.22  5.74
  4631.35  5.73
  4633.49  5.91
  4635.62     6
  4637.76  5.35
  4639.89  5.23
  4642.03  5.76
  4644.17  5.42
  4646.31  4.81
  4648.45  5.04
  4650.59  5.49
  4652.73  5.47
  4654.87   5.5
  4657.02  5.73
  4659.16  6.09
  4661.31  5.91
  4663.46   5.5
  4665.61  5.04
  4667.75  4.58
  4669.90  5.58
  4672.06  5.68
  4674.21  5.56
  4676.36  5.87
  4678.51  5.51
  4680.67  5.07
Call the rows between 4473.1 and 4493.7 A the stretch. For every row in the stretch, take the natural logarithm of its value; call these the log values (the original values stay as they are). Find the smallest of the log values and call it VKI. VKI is 1.54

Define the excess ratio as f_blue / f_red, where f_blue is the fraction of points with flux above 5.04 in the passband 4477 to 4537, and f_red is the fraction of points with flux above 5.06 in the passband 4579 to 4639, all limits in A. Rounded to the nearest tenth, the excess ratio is 0.7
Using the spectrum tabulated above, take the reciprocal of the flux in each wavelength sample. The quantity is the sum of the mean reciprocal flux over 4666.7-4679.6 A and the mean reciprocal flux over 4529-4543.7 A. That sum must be 0.382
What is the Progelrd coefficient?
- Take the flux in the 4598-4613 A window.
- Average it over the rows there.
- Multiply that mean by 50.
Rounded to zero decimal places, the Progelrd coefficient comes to 284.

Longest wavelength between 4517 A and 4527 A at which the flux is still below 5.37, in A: 4525.93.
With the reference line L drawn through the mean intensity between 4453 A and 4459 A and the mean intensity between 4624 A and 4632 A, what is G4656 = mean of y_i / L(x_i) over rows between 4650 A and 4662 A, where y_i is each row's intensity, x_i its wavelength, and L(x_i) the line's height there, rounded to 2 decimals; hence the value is 0.96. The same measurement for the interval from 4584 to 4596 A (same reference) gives 1.04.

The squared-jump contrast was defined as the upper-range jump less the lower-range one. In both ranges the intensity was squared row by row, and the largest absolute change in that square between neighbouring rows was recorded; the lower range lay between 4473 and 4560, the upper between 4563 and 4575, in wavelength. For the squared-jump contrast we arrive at -3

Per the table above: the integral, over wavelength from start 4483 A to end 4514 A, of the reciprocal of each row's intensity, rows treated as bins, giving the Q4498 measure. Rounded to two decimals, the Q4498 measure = 5.67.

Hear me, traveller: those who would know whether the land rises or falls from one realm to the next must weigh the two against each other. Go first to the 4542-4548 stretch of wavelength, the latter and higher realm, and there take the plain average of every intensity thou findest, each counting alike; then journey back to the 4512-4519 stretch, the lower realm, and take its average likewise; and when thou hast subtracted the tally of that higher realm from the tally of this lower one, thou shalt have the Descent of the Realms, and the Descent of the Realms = 0.3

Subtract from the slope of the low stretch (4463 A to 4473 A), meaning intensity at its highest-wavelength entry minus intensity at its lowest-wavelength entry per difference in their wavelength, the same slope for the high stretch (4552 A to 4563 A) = -0.12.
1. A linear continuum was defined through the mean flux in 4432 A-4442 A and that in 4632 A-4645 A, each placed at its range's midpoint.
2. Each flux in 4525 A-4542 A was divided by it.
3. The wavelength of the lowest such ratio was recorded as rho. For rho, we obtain 4528.02 A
